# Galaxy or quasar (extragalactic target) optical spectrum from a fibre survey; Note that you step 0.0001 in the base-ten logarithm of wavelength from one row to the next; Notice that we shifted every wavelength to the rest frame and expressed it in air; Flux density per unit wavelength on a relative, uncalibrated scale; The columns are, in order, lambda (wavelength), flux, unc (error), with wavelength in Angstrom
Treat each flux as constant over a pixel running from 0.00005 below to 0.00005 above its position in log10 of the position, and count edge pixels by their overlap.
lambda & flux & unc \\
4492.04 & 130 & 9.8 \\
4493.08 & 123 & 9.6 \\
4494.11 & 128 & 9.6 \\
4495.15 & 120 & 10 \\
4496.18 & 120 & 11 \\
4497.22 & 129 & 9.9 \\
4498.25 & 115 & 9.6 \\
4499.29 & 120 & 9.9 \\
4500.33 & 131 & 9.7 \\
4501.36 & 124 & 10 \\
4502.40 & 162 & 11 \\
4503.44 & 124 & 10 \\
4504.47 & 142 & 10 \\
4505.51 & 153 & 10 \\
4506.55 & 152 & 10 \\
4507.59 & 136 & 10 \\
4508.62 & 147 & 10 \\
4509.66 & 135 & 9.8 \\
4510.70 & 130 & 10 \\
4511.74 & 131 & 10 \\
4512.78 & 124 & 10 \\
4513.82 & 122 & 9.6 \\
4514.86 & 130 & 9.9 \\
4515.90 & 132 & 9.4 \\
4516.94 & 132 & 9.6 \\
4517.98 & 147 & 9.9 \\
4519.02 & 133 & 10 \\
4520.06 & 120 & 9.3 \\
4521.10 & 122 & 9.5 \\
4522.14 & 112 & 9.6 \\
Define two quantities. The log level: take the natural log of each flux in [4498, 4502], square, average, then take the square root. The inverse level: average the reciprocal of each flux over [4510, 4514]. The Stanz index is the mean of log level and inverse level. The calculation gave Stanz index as 2.41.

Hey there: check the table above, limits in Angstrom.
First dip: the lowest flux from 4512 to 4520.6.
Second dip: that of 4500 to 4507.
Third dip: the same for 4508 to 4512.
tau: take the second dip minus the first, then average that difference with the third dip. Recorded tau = 67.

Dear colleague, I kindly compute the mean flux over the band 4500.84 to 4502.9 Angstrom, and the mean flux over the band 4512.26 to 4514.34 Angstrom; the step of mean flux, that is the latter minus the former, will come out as -20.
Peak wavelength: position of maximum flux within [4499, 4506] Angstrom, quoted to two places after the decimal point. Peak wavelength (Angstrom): 4502.40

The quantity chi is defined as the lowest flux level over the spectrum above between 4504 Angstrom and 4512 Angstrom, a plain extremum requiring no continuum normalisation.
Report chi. 130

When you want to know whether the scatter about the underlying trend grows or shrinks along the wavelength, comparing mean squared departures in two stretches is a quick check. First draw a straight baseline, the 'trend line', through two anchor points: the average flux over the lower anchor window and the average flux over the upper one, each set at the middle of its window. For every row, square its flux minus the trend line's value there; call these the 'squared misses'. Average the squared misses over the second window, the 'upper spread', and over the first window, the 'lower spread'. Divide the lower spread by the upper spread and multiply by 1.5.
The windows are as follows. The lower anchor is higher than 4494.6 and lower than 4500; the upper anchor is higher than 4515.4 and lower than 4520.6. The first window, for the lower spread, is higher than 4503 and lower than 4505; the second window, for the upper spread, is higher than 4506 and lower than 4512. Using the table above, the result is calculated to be 1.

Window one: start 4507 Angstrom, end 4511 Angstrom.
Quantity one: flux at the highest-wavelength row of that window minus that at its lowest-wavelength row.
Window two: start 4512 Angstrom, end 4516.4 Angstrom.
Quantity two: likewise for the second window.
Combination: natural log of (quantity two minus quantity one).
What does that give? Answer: 2.6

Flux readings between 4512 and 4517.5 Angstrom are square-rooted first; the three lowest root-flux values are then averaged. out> 11.19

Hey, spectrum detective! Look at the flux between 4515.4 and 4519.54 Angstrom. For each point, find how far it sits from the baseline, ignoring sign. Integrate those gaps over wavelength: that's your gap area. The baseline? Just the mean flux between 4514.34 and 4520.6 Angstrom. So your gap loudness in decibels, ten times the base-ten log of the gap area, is 12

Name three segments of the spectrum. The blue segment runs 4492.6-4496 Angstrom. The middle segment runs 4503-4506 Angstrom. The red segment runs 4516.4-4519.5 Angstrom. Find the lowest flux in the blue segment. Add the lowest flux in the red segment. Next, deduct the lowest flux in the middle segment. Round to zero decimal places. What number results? 128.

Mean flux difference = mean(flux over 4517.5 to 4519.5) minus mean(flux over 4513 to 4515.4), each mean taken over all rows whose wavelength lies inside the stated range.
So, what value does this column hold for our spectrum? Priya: 14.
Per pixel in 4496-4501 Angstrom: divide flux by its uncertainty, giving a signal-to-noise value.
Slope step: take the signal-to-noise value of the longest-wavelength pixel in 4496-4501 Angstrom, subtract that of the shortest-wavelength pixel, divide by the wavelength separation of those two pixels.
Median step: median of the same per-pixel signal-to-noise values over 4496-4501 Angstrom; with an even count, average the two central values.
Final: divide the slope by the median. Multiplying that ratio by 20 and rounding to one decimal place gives 1.0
